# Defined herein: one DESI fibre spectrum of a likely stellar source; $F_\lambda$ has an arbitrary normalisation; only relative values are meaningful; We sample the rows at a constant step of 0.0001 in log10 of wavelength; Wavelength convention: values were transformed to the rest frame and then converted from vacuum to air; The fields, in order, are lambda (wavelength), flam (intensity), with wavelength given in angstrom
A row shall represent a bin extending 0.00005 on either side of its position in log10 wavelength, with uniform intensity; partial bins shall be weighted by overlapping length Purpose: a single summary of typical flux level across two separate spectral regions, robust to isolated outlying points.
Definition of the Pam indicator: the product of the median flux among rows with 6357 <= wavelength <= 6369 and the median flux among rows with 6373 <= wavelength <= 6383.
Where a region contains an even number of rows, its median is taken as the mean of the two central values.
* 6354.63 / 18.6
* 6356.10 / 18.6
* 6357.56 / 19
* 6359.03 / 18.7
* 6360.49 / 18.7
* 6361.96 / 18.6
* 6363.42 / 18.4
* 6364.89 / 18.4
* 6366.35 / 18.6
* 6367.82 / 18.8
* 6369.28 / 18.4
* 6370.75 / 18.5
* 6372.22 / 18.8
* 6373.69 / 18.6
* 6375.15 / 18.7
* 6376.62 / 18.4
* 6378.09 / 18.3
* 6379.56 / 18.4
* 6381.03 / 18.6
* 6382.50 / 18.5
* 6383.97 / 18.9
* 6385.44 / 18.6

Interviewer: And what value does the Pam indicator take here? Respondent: 345.0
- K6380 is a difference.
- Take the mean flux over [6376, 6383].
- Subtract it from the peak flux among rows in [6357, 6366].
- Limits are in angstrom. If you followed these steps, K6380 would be 0.6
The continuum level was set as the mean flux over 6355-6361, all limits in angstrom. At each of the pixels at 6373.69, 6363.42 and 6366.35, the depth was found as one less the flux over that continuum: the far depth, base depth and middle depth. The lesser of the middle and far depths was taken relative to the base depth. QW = 0.4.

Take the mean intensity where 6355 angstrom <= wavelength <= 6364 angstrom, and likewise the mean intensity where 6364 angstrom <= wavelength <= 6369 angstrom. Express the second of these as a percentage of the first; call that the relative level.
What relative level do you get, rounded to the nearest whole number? 100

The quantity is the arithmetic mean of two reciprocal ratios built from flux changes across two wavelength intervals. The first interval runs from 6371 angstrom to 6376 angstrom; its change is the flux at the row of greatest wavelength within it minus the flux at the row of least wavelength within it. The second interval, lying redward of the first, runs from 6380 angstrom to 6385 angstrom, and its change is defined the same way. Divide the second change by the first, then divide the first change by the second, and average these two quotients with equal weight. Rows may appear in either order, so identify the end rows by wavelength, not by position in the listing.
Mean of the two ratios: -1.7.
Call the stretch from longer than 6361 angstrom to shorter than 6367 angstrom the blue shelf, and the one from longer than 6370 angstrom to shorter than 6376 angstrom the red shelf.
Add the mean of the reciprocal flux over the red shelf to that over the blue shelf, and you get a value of 0.1077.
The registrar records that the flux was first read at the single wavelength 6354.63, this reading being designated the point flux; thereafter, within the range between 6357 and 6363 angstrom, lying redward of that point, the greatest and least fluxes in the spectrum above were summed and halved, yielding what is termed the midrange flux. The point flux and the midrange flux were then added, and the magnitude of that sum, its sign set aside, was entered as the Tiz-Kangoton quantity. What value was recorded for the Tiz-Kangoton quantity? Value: 37.40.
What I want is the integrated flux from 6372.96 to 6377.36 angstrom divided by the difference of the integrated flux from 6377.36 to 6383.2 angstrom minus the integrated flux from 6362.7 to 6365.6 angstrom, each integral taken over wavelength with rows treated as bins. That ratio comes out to 1.5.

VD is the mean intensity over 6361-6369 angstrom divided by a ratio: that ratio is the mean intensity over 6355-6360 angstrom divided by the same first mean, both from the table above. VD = 18.4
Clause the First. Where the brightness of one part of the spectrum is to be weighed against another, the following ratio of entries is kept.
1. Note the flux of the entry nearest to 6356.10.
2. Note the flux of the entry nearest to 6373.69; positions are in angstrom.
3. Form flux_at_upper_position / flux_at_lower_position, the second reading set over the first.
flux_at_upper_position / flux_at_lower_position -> 1.00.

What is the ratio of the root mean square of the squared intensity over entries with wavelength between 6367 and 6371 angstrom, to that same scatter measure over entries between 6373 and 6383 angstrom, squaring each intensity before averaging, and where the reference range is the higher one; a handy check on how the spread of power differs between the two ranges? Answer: 1.01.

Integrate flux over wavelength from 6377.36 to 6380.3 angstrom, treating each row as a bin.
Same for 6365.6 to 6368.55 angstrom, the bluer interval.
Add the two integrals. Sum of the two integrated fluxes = 109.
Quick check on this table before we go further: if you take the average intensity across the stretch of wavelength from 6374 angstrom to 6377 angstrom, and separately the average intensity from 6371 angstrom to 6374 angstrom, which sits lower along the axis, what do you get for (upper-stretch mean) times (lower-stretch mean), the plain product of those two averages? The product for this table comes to 347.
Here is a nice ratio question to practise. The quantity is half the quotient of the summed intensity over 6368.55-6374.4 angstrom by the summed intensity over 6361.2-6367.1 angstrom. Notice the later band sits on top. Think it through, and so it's 0.502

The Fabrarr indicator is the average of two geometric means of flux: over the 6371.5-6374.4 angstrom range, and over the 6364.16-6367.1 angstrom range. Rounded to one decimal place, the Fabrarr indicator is 18.6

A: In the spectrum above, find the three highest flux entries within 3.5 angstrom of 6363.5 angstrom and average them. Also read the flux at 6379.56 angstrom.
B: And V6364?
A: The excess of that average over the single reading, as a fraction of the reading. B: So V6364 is 0.013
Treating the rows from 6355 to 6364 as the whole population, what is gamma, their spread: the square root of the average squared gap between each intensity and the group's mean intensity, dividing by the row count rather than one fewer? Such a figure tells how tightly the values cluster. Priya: 0.180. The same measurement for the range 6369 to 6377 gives 0.149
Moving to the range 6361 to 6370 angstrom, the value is 0.149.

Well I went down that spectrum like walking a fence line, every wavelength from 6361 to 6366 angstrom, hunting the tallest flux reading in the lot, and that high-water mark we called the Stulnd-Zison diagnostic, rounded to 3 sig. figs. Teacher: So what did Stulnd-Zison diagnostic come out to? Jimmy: 18.6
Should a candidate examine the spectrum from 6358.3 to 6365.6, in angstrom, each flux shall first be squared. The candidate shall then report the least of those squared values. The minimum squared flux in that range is 339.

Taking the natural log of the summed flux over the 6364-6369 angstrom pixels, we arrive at 4.022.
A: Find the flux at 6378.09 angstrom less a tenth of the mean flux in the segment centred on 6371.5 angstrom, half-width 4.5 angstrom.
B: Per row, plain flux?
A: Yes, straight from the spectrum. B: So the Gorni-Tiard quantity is 16.4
